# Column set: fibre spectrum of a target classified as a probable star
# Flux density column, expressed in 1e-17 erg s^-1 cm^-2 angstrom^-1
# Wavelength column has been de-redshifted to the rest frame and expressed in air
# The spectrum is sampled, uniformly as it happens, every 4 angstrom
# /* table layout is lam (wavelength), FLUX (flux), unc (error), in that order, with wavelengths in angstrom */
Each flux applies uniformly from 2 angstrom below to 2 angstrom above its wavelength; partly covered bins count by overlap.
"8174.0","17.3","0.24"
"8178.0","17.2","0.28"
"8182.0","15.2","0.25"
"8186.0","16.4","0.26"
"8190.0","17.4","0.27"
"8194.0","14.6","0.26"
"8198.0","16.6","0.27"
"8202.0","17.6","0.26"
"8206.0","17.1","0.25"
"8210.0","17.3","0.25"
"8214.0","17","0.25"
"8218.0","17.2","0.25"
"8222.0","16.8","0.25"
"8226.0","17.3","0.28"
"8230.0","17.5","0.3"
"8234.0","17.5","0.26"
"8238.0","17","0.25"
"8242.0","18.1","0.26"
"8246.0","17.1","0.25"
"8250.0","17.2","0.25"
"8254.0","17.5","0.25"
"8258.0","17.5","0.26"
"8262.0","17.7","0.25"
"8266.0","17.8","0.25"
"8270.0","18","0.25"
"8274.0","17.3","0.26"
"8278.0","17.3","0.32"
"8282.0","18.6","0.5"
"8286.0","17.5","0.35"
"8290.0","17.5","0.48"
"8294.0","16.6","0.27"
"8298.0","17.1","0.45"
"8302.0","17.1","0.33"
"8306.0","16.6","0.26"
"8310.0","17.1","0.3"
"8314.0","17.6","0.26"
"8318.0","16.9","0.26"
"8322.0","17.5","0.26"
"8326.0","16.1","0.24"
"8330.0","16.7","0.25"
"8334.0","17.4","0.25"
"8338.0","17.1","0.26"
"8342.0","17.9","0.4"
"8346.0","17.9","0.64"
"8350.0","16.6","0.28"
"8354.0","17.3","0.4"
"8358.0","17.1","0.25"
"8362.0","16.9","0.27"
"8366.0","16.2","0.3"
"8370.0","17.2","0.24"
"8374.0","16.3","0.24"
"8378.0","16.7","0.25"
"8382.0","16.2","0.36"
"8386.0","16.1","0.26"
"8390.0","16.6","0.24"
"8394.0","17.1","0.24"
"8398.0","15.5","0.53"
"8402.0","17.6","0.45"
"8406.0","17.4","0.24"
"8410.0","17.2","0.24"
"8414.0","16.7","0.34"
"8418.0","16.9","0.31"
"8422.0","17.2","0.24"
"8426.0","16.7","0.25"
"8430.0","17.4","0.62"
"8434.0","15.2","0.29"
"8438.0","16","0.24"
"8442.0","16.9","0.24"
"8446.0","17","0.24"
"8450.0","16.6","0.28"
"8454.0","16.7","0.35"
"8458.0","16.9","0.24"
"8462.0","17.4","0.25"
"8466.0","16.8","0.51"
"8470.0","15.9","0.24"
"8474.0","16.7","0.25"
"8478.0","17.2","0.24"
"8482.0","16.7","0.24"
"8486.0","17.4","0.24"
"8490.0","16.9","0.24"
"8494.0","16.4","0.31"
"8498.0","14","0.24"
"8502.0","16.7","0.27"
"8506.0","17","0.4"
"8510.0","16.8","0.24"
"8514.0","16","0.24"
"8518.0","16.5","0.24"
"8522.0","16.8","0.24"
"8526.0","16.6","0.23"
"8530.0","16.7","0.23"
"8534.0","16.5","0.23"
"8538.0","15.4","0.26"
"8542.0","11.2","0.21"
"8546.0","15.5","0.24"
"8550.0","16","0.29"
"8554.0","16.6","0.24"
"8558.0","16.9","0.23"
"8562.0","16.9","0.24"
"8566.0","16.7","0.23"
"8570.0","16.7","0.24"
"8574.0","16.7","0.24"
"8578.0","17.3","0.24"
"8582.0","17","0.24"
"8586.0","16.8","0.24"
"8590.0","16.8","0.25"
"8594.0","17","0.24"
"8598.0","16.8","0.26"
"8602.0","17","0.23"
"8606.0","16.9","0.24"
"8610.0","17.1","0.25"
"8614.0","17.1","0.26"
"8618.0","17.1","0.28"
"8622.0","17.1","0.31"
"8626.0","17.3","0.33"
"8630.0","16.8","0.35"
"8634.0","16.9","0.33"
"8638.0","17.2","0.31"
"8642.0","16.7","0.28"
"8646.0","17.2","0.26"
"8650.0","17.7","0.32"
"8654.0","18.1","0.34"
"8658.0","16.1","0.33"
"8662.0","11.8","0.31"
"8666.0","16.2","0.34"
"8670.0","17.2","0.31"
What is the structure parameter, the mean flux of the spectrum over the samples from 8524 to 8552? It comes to 15.4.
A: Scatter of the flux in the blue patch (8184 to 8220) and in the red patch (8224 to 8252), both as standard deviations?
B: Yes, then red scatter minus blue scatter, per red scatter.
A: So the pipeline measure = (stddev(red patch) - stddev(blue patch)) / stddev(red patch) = -1.5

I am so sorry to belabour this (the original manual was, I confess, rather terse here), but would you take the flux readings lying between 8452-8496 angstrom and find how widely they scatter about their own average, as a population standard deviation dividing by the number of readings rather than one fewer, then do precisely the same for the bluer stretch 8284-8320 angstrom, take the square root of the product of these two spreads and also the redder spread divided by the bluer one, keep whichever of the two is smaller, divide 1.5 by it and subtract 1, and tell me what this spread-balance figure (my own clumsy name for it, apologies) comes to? 2.9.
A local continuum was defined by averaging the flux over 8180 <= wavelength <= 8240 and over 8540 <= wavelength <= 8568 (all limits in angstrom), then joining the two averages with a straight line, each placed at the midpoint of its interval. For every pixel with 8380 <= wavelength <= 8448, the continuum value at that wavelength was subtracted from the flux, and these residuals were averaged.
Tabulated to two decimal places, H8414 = 0.54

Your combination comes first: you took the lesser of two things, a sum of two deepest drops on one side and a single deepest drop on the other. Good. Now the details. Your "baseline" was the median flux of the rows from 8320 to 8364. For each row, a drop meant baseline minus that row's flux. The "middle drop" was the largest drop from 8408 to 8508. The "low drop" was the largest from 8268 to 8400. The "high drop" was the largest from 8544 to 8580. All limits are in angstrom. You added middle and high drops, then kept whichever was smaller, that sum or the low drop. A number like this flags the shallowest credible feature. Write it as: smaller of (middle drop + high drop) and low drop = 1.6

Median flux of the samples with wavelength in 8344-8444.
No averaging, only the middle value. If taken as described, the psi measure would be 16.9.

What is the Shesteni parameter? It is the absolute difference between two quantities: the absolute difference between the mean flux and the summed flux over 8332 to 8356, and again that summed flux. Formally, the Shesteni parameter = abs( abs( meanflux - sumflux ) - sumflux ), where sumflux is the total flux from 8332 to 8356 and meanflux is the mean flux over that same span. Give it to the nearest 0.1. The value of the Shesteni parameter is 17.4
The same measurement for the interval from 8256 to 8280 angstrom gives 17.6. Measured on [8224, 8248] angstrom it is 17.4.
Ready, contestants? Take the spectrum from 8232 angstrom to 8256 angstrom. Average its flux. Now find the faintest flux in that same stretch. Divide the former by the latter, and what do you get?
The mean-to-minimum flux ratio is 1.02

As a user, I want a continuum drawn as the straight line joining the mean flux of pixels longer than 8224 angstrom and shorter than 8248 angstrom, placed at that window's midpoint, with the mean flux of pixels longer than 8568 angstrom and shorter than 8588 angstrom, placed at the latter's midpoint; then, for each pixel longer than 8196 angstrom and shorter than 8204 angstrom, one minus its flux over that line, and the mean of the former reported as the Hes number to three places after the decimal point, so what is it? 0.021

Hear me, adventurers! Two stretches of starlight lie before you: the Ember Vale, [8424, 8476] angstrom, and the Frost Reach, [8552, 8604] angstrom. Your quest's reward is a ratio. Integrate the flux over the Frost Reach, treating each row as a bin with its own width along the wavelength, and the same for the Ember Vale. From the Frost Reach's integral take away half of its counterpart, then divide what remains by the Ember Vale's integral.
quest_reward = 0.51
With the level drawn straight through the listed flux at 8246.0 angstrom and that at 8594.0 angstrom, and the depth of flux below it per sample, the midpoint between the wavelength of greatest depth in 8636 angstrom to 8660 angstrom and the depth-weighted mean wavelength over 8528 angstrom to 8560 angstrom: 8600.3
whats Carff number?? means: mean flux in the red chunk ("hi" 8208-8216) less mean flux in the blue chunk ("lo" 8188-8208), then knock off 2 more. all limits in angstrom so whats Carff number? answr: -1.5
